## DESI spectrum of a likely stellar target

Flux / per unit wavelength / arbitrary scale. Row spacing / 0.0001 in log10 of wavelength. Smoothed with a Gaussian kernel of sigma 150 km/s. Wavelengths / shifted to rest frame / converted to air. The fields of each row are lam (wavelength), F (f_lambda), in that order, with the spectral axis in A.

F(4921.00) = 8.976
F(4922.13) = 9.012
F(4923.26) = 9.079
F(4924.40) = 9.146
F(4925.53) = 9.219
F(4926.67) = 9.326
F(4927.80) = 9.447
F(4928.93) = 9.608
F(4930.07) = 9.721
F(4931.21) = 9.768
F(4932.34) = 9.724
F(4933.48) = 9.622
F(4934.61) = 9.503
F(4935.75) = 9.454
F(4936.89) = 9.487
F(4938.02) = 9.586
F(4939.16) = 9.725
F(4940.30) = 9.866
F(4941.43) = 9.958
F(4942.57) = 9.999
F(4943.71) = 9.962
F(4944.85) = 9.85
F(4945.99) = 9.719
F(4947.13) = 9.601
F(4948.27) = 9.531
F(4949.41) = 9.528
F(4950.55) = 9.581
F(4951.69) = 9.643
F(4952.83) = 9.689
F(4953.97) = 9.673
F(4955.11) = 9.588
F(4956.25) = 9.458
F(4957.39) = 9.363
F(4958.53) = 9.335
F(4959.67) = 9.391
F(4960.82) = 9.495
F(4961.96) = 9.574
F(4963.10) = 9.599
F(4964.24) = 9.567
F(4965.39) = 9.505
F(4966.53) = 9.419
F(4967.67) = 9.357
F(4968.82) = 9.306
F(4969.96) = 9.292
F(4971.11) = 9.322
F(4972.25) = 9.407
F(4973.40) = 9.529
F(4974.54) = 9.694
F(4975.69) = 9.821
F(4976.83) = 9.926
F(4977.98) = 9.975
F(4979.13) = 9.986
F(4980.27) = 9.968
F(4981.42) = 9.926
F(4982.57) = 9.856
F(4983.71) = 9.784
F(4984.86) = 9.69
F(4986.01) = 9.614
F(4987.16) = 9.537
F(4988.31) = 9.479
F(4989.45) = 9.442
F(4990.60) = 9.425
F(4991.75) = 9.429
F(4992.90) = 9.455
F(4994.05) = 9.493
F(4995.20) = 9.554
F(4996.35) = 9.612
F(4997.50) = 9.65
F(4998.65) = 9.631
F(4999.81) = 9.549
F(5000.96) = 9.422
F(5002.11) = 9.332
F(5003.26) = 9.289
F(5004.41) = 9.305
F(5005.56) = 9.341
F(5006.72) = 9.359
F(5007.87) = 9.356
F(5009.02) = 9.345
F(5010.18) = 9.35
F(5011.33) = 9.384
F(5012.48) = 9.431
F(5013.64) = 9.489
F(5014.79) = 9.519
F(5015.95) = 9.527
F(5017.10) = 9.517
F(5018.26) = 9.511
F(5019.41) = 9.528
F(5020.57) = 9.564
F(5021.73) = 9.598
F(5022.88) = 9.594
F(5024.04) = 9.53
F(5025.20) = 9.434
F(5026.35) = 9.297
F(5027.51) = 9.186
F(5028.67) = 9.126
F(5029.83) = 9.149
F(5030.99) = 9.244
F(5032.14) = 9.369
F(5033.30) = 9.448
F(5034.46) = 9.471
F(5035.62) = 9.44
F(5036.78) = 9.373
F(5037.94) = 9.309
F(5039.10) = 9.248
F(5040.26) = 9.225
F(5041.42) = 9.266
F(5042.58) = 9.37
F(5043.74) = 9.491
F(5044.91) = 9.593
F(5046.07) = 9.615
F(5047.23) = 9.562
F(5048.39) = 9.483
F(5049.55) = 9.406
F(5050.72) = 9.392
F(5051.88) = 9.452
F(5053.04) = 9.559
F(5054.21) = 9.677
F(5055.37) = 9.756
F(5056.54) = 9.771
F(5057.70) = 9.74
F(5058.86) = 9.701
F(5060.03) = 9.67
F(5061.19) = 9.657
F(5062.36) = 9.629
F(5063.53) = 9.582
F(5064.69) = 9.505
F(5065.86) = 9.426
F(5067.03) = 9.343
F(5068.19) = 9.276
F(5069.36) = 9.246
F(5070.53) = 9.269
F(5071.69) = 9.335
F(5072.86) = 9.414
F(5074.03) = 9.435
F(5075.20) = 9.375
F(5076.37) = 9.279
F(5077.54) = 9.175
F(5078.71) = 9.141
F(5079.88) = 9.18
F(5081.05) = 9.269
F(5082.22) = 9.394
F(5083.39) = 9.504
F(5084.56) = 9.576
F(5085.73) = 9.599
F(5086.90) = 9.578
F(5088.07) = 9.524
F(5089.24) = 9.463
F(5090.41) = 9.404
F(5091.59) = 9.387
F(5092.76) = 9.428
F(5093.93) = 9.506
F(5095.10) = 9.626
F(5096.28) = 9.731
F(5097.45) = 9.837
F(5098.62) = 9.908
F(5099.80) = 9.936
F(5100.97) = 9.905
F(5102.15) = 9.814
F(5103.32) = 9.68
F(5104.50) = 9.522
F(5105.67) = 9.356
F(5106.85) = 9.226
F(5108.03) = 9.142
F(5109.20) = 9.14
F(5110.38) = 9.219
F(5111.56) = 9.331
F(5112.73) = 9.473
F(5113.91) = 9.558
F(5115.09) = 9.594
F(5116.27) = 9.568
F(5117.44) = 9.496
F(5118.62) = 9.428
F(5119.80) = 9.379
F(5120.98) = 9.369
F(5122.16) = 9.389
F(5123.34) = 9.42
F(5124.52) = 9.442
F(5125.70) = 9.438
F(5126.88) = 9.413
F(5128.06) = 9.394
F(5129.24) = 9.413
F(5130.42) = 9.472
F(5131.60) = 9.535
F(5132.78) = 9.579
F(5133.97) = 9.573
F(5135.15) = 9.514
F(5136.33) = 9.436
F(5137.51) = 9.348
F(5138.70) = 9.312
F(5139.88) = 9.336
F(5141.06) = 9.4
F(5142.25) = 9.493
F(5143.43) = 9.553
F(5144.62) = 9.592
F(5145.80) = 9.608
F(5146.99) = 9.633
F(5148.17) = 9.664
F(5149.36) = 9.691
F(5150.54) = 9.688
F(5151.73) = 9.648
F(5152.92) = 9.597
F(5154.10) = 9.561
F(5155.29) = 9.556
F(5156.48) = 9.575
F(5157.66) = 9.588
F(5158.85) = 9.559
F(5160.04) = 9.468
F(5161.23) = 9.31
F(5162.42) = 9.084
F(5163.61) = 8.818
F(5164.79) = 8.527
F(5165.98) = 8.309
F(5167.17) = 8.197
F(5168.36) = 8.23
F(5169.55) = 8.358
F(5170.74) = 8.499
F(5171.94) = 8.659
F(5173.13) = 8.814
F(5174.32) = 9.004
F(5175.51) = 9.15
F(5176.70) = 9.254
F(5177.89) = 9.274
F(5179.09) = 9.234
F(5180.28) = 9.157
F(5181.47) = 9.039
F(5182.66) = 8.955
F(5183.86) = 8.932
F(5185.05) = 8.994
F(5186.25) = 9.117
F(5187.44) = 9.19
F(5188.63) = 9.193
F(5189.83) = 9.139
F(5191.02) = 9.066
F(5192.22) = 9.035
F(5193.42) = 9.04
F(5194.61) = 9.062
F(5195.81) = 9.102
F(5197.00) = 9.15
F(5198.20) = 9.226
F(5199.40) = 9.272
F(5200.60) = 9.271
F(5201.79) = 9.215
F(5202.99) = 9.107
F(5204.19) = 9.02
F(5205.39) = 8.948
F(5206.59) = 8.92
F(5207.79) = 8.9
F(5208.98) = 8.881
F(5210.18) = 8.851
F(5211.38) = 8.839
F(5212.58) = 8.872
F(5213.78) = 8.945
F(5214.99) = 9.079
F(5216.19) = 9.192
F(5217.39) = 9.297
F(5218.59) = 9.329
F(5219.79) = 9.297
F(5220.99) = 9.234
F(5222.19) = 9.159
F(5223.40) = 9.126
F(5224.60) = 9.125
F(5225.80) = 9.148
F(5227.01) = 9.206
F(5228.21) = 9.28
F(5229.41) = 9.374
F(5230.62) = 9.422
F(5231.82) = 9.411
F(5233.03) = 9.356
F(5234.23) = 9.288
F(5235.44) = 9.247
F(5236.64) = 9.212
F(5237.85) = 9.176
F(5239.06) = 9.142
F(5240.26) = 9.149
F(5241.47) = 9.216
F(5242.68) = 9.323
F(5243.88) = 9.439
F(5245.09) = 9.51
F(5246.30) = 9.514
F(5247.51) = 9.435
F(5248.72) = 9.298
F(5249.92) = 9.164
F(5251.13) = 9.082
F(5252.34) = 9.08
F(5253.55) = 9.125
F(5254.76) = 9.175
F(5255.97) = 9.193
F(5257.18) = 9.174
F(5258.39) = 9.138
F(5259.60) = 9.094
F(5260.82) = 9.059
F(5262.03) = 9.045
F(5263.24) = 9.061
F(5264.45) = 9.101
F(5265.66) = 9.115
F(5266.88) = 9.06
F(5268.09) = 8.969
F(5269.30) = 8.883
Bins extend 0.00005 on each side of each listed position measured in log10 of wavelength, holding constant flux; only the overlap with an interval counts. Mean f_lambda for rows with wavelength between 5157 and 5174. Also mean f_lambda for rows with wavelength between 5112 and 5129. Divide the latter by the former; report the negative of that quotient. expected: -1.07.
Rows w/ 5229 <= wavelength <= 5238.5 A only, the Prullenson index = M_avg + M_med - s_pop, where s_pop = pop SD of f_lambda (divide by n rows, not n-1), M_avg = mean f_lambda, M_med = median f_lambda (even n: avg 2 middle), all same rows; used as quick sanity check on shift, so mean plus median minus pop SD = 18.5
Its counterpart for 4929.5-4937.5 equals 19.1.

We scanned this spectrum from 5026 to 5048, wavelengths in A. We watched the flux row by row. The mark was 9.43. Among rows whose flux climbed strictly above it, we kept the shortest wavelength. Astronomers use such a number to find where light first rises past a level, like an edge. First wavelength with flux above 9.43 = 5033.30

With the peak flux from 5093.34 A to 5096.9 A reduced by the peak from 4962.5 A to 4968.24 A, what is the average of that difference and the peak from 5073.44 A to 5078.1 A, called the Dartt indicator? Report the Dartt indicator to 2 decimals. 4.78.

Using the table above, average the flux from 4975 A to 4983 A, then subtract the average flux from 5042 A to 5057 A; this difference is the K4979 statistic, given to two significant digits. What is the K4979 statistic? 0.37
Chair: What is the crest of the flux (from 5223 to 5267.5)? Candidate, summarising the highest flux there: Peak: 9.514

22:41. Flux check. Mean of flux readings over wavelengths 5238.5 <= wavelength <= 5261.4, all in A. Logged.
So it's 9.23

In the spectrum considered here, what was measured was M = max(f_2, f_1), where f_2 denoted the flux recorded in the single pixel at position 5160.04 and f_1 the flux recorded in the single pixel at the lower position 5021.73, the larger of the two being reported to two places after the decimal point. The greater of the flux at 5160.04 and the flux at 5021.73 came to 9.60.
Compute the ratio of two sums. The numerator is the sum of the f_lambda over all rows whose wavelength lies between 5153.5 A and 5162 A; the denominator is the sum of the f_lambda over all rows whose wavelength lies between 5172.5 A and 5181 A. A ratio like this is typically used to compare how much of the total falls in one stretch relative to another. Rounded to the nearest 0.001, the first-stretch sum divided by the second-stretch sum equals 1.043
